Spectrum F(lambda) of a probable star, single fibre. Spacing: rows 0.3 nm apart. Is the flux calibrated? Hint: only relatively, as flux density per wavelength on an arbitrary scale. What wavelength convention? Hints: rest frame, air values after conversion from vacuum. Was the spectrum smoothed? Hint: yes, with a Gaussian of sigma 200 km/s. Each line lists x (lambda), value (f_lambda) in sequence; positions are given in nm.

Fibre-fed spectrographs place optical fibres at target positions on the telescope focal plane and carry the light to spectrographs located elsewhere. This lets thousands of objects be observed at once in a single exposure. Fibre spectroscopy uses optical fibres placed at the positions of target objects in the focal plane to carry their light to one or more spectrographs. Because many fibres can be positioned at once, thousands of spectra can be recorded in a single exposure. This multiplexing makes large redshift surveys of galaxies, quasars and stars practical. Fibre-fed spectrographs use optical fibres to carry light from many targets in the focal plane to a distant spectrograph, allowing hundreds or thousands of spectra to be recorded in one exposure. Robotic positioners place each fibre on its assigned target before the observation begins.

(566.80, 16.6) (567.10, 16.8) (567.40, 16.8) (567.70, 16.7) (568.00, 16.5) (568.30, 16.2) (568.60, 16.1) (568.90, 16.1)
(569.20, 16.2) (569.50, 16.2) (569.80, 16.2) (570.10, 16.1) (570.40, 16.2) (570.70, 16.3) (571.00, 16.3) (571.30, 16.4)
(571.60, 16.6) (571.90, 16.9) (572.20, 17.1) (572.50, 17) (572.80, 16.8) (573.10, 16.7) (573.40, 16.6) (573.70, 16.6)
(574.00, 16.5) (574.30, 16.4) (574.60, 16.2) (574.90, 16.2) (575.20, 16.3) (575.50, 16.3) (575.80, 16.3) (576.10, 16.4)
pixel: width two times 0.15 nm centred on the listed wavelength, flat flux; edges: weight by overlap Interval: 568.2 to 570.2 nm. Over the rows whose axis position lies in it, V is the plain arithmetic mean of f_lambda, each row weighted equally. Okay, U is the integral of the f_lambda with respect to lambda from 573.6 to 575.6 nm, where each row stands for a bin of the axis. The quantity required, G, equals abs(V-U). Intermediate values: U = 32.7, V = 16.16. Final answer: 16.5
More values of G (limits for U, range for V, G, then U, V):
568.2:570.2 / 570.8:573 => 15.6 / 32.3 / 16.73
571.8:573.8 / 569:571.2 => 17.4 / 33.6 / 16.21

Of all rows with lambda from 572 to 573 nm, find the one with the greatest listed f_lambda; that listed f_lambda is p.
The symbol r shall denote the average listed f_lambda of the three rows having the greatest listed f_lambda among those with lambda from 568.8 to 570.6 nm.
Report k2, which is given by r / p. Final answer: 0.95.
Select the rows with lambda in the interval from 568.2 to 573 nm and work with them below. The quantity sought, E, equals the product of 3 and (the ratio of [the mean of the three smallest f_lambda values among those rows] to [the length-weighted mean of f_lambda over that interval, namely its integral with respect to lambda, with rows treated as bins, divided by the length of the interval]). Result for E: 2.94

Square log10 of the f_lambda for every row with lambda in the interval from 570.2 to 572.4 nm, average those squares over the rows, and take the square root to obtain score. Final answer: 1.219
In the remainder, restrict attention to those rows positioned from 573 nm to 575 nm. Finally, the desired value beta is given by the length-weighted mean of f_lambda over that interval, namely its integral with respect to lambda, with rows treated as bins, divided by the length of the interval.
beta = 16.5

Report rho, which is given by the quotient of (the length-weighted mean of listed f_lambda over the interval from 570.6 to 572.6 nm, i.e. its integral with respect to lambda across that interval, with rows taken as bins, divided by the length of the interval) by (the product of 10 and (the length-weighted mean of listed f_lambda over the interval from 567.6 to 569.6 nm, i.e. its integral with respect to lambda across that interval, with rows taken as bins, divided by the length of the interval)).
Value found 0.102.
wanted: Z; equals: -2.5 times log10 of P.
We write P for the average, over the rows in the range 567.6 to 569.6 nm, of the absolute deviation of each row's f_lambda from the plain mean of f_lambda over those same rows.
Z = 1.86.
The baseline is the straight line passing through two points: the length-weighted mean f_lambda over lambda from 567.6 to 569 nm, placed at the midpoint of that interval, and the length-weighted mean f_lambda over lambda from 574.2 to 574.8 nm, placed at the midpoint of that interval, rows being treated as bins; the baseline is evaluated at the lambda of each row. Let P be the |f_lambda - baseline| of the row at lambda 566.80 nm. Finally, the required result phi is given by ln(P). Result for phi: -1.3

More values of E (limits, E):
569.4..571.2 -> 2.99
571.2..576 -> 2.94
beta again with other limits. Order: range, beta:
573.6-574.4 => 16.5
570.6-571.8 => 16.4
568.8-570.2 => 16.2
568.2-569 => 16.1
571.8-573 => 16.9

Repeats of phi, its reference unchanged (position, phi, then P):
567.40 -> -0.7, 0.5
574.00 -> -1.5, 0.2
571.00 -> -7.1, 0.0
